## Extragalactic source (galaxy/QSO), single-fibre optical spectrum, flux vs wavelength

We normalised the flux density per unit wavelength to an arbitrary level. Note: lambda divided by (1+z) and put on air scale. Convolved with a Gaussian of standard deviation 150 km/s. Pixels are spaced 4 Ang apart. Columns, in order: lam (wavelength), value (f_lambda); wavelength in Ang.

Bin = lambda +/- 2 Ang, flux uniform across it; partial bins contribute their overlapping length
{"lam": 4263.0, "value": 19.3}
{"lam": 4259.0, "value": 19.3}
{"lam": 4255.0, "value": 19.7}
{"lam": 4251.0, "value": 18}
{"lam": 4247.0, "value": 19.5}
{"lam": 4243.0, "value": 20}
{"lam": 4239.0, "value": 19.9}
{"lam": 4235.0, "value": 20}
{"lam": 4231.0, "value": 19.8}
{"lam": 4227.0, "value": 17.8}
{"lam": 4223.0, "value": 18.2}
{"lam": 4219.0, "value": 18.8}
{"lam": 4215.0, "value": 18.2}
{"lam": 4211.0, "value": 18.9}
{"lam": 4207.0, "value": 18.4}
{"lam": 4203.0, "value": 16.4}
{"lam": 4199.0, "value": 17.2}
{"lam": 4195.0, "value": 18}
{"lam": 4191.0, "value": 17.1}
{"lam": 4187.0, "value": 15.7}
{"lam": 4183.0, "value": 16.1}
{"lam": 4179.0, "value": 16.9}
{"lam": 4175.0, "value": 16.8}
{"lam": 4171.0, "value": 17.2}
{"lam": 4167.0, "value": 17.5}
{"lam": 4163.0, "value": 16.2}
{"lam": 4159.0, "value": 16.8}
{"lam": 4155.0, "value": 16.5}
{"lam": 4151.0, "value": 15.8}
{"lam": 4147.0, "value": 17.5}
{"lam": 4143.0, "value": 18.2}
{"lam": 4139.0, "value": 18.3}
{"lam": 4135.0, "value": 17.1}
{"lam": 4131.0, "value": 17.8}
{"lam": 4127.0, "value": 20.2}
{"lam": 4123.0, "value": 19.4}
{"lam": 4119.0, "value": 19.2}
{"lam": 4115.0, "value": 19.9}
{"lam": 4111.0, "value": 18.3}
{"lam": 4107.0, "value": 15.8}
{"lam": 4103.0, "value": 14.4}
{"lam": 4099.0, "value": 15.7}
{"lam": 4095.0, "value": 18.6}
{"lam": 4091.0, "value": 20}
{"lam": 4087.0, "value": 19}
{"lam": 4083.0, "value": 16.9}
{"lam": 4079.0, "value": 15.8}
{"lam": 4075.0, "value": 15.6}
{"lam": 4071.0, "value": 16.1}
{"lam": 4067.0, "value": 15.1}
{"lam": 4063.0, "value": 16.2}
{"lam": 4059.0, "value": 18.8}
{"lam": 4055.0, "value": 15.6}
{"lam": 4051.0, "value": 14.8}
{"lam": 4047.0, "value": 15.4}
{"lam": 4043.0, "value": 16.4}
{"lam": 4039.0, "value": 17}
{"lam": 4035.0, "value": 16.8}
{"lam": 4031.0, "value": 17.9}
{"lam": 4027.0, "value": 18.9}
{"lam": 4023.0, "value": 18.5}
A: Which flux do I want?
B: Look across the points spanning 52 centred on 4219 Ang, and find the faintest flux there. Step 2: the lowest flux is 16.4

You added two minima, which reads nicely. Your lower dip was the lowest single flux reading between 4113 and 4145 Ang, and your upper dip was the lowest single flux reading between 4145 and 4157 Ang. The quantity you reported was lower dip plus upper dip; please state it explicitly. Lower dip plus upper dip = 32.9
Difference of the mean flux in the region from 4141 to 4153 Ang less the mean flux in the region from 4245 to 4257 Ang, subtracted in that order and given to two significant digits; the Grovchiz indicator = -1.9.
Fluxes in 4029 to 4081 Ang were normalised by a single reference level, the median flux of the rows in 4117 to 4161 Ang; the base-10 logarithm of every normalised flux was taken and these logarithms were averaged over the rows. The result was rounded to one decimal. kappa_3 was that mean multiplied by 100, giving -4.0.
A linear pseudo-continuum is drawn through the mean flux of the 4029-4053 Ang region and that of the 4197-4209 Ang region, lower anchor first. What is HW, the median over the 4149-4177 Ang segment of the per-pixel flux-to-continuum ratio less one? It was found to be -0.021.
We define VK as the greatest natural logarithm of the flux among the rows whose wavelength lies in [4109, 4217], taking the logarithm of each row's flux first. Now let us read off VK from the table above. 3.01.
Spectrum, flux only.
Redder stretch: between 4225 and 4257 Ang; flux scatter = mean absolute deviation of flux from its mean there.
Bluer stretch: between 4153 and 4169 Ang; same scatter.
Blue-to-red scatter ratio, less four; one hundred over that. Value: -29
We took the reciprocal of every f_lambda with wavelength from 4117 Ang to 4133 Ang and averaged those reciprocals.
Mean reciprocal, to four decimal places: 0.0523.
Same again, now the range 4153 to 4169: 0.0598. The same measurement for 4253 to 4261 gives 0.0513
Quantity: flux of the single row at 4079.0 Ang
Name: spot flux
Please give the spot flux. 15.8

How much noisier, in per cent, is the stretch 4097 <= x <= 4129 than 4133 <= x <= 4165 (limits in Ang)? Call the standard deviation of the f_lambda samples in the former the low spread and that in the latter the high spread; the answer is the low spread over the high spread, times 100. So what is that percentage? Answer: 247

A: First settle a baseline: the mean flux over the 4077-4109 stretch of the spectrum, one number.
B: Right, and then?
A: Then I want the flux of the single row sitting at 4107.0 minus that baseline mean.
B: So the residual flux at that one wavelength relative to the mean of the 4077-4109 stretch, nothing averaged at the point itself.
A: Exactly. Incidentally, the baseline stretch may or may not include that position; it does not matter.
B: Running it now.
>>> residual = -1.2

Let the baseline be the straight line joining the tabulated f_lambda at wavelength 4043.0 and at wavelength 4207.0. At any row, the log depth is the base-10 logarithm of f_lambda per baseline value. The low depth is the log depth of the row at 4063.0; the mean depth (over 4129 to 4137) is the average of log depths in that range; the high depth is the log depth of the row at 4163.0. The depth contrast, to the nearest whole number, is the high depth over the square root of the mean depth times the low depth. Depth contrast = -11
